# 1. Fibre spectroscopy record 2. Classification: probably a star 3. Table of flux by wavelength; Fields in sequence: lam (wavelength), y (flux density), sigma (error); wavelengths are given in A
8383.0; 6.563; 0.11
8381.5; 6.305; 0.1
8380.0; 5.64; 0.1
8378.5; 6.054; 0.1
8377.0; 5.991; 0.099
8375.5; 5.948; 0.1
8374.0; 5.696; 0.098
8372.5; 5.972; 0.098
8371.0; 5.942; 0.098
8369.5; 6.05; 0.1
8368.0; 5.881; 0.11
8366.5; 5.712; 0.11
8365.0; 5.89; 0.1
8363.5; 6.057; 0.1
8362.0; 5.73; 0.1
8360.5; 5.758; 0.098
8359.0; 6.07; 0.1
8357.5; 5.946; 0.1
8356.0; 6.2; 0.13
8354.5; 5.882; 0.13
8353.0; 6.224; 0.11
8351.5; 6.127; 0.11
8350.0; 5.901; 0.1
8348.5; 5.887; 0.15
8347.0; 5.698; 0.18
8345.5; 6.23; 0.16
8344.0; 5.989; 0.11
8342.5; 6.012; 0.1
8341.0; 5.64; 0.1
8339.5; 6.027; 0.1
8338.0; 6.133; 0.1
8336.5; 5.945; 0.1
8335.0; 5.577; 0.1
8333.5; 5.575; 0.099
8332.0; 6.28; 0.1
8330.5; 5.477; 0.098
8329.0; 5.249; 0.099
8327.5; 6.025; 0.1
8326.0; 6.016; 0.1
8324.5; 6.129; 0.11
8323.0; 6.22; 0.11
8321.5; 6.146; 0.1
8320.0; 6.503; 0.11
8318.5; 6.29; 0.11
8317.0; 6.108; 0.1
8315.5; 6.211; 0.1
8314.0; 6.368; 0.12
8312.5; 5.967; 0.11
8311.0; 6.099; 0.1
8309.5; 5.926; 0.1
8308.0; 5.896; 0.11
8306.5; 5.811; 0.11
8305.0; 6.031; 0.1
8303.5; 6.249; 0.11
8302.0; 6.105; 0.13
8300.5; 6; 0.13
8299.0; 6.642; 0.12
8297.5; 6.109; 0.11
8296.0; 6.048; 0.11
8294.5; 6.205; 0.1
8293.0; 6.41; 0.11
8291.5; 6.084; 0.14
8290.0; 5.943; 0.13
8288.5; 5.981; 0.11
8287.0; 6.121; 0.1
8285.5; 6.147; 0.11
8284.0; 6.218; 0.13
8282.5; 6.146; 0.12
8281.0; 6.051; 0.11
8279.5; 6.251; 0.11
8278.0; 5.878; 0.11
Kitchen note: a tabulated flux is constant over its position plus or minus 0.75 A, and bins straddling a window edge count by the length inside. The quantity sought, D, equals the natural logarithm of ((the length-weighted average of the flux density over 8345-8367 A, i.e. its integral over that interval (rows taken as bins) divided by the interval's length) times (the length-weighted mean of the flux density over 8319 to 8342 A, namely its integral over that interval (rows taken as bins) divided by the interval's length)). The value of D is 3.565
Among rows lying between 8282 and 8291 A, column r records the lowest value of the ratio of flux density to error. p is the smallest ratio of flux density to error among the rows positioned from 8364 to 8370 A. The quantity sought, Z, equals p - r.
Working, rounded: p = 52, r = 46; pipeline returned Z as 6.2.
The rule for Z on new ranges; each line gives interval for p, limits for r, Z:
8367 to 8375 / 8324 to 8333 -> 0.4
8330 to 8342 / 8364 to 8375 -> 3.8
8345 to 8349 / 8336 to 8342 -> -24.7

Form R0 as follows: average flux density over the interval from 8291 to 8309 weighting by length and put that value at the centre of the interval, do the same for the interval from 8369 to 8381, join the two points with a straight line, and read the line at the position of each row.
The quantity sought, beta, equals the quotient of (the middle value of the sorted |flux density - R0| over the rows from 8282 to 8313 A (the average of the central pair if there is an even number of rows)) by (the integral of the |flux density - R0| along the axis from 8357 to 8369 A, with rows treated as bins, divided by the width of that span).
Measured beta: 0.7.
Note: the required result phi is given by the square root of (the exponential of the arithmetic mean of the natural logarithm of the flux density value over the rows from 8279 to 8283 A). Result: 2.48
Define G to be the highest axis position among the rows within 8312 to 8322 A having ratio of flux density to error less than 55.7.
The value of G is 8314.0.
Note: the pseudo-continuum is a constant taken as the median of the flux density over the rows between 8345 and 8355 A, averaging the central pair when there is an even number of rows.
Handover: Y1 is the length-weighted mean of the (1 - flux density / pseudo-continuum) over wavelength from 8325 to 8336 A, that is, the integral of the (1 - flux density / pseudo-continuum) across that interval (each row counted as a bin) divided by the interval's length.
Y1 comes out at 0.02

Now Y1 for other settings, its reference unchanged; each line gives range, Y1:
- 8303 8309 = -0.01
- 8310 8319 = -0.04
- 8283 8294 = -0.04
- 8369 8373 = -0.01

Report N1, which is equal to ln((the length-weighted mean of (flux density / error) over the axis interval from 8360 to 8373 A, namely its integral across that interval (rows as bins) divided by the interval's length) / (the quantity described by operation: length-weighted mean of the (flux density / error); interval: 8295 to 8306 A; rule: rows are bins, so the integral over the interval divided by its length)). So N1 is 0.074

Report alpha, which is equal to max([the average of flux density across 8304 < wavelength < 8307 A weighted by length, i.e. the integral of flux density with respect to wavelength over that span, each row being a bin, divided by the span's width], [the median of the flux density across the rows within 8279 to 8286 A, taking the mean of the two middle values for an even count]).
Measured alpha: 6.15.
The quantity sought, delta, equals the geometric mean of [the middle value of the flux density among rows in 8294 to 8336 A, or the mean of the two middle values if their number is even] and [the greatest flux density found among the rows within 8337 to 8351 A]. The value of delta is 6.17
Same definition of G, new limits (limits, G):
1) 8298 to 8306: 8302.0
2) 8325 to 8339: 8329.0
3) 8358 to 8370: 8368.0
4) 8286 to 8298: 8297.5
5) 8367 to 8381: 8368.0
